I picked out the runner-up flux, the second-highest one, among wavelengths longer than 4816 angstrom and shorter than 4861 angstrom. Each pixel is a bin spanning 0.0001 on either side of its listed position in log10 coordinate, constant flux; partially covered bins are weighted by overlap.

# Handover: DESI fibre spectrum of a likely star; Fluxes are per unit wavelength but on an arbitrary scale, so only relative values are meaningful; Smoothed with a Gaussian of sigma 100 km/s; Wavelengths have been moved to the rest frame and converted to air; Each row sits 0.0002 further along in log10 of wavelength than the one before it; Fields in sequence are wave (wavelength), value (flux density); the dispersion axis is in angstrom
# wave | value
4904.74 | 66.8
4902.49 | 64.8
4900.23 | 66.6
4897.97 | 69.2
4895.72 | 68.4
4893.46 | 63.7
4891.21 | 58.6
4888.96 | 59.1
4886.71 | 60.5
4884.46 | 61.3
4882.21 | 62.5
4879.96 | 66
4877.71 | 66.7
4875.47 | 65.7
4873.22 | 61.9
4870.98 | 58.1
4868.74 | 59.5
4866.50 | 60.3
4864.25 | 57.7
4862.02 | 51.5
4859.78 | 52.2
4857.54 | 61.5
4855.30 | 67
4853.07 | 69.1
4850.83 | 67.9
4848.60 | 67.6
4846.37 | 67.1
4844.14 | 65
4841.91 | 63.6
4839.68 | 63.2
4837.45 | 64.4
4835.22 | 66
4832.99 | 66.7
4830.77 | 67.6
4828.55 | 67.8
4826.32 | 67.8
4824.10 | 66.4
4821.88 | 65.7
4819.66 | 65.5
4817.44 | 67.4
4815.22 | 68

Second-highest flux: 67.9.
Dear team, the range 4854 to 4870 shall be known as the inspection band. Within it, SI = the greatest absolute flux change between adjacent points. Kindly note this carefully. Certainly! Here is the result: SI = 9.3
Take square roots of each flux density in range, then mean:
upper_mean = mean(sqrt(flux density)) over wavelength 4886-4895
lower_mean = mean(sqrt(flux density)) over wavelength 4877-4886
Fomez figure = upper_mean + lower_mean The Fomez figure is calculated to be 15.78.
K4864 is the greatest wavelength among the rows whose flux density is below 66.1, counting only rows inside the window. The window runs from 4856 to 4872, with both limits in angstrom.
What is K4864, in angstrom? 4870.98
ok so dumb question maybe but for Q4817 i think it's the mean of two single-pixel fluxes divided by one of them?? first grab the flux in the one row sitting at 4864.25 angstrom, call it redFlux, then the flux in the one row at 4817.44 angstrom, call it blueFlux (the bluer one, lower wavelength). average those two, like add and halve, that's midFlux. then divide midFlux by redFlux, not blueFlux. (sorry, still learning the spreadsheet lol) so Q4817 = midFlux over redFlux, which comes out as 1.08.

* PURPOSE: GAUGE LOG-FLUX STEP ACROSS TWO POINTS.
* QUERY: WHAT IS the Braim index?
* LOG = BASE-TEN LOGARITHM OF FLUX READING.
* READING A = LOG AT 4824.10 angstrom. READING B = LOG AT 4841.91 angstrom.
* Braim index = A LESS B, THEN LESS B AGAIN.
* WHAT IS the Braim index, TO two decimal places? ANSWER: -1.78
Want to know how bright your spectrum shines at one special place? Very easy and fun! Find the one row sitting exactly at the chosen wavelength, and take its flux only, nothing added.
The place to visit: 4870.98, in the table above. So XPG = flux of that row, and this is 58.1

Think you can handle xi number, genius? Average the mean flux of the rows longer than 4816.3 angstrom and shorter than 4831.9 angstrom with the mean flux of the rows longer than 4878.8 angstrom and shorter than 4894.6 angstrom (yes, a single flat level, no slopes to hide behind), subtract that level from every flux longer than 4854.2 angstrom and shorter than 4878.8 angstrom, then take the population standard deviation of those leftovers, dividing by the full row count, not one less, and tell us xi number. 5.0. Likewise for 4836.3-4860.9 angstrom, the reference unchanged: 4.5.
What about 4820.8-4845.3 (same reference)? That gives 1.6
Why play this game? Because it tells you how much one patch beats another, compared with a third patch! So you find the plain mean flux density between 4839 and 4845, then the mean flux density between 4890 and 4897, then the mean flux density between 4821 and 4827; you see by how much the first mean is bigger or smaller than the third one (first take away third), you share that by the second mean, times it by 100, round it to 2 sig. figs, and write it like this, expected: -4.2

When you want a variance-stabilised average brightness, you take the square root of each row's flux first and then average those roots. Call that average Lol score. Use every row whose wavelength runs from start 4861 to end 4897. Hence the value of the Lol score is 7.83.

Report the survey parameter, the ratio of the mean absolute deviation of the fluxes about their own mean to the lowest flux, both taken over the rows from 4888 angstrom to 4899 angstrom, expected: 0.068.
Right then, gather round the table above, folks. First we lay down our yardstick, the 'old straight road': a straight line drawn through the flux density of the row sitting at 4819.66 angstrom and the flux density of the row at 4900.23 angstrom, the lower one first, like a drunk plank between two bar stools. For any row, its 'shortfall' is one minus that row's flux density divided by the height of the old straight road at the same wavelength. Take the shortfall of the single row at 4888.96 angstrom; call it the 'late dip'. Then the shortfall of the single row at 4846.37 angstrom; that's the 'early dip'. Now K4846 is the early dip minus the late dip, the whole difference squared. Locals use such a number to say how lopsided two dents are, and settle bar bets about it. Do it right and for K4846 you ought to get 0.017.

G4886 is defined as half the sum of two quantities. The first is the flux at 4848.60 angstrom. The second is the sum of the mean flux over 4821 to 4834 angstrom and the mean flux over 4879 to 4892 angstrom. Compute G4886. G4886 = 98.0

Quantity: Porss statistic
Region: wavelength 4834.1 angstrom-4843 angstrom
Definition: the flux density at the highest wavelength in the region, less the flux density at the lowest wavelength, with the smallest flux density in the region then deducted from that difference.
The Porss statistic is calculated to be -65.6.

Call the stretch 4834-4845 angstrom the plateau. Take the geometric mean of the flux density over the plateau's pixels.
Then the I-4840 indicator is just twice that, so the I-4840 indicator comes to 129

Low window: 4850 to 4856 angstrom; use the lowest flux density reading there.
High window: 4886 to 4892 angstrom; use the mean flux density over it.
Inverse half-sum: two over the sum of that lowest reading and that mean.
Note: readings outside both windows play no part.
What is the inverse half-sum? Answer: 0.0158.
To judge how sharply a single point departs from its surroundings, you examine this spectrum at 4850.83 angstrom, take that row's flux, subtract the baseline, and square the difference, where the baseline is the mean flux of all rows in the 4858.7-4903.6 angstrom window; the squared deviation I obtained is 38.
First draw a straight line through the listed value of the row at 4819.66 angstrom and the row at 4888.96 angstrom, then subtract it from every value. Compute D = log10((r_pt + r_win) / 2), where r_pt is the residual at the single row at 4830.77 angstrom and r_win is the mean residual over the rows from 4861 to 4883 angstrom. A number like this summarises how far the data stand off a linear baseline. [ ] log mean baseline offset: 0.2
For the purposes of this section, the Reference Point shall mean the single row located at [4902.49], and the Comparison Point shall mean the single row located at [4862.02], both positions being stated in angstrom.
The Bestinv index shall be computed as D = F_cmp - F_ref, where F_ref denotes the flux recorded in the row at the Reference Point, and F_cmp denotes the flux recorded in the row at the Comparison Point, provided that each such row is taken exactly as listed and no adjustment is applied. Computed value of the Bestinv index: -13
